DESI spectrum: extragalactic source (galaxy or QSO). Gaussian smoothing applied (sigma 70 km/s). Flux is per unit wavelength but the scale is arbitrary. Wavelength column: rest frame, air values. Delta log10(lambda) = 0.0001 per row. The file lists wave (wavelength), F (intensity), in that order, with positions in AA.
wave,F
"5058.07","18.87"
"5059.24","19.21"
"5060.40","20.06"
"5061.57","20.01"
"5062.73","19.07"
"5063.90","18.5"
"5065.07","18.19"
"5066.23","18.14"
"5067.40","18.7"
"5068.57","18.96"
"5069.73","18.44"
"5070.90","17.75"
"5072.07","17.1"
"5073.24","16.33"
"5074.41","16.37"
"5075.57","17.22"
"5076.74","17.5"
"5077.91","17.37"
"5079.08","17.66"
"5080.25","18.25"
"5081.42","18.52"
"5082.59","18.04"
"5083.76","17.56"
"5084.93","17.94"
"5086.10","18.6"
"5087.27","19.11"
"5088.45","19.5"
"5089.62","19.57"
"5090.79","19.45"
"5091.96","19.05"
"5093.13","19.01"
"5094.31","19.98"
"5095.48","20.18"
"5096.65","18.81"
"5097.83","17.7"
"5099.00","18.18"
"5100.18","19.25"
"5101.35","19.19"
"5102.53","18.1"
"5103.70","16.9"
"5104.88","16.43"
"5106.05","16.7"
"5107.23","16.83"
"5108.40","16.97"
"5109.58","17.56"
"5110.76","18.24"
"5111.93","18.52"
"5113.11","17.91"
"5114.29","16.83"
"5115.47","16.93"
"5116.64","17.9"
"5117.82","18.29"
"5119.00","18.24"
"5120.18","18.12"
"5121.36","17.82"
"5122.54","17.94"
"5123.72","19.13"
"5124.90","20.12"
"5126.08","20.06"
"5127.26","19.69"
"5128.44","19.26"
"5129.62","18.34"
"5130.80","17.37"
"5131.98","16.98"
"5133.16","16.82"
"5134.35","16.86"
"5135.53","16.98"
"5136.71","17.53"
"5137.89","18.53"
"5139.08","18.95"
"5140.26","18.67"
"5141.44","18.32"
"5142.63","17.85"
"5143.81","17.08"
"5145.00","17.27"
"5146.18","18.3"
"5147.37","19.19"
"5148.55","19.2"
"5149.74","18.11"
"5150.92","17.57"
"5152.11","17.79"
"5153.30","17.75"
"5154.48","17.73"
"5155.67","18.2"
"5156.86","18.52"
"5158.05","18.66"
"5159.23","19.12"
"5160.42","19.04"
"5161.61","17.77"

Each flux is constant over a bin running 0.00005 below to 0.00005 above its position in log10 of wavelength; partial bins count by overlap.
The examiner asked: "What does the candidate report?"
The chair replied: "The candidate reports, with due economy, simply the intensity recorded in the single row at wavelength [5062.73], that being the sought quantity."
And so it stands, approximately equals 19.07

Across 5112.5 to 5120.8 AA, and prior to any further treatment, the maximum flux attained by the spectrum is 18.29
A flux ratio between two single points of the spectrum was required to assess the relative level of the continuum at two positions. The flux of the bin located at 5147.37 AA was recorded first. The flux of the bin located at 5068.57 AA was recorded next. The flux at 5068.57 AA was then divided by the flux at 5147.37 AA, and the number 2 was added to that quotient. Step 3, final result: 2.99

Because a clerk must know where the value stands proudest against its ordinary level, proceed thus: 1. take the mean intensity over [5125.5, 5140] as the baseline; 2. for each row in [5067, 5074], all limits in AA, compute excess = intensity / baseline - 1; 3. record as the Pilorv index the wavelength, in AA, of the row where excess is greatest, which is 5068.57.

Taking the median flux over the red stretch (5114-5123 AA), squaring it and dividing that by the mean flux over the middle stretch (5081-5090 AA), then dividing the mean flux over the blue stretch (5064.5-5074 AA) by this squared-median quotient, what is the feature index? 1.04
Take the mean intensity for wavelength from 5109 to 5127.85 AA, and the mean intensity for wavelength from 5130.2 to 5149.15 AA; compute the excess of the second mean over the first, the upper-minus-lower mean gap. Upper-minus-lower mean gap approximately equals -0.5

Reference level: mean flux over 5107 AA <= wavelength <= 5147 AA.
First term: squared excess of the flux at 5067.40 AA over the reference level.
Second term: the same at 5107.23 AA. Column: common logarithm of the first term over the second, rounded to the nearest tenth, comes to -0.5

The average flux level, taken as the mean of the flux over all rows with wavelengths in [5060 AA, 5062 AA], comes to 20.0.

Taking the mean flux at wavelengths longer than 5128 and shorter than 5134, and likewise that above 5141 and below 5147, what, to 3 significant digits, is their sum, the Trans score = 35.5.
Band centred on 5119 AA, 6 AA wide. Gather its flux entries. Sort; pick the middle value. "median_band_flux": 18.1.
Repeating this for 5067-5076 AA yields 17.5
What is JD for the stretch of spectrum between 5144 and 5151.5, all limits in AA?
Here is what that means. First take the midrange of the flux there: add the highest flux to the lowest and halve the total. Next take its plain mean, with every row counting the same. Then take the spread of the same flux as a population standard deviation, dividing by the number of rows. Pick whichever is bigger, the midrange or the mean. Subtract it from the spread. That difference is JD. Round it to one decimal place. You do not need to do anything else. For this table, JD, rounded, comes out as -17.5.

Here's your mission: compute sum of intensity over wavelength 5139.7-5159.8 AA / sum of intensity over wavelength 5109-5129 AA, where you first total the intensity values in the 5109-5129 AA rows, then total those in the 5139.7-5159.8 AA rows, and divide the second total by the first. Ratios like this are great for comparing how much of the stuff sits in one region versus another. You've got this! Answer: 0.99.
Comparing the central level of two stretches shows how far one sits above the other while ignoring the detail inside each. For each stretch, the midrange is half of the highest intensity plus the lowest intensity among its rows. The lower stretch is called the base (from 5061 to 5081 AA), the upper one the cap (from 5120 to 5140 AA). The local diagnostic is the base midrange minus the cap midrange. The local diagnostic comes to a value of -0.3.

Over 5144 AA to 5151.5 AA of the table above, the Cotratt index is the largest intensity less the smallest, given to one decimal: 1.9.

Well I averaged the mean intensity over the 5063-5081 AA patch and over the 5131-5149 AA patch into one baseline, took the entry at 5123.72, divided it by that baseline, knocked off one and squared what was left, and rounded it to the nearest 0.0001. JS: 0.0053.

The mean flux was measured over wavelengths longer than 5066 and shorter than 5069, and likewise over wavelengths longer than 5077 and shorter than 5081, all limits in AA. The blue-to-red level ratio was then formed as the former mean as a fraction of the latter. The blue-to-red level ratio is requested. 1.047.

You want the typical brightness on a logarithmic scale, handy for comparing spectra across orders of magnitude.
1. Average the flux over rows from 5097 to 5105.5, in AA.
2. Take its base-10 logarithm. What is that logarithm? 1.25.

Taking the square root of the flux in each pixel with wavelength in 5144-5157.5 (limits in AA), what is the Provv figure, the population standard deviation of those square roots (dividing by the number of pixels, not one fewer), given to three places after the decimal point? 0.070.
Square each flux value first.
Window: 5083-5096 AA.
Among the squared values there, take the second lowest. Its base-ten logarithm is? 2.51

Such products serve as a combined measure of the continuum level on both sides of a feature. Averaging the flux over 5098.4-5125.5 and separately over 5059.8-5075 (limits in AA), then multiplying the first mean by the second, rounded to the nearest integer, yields 328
